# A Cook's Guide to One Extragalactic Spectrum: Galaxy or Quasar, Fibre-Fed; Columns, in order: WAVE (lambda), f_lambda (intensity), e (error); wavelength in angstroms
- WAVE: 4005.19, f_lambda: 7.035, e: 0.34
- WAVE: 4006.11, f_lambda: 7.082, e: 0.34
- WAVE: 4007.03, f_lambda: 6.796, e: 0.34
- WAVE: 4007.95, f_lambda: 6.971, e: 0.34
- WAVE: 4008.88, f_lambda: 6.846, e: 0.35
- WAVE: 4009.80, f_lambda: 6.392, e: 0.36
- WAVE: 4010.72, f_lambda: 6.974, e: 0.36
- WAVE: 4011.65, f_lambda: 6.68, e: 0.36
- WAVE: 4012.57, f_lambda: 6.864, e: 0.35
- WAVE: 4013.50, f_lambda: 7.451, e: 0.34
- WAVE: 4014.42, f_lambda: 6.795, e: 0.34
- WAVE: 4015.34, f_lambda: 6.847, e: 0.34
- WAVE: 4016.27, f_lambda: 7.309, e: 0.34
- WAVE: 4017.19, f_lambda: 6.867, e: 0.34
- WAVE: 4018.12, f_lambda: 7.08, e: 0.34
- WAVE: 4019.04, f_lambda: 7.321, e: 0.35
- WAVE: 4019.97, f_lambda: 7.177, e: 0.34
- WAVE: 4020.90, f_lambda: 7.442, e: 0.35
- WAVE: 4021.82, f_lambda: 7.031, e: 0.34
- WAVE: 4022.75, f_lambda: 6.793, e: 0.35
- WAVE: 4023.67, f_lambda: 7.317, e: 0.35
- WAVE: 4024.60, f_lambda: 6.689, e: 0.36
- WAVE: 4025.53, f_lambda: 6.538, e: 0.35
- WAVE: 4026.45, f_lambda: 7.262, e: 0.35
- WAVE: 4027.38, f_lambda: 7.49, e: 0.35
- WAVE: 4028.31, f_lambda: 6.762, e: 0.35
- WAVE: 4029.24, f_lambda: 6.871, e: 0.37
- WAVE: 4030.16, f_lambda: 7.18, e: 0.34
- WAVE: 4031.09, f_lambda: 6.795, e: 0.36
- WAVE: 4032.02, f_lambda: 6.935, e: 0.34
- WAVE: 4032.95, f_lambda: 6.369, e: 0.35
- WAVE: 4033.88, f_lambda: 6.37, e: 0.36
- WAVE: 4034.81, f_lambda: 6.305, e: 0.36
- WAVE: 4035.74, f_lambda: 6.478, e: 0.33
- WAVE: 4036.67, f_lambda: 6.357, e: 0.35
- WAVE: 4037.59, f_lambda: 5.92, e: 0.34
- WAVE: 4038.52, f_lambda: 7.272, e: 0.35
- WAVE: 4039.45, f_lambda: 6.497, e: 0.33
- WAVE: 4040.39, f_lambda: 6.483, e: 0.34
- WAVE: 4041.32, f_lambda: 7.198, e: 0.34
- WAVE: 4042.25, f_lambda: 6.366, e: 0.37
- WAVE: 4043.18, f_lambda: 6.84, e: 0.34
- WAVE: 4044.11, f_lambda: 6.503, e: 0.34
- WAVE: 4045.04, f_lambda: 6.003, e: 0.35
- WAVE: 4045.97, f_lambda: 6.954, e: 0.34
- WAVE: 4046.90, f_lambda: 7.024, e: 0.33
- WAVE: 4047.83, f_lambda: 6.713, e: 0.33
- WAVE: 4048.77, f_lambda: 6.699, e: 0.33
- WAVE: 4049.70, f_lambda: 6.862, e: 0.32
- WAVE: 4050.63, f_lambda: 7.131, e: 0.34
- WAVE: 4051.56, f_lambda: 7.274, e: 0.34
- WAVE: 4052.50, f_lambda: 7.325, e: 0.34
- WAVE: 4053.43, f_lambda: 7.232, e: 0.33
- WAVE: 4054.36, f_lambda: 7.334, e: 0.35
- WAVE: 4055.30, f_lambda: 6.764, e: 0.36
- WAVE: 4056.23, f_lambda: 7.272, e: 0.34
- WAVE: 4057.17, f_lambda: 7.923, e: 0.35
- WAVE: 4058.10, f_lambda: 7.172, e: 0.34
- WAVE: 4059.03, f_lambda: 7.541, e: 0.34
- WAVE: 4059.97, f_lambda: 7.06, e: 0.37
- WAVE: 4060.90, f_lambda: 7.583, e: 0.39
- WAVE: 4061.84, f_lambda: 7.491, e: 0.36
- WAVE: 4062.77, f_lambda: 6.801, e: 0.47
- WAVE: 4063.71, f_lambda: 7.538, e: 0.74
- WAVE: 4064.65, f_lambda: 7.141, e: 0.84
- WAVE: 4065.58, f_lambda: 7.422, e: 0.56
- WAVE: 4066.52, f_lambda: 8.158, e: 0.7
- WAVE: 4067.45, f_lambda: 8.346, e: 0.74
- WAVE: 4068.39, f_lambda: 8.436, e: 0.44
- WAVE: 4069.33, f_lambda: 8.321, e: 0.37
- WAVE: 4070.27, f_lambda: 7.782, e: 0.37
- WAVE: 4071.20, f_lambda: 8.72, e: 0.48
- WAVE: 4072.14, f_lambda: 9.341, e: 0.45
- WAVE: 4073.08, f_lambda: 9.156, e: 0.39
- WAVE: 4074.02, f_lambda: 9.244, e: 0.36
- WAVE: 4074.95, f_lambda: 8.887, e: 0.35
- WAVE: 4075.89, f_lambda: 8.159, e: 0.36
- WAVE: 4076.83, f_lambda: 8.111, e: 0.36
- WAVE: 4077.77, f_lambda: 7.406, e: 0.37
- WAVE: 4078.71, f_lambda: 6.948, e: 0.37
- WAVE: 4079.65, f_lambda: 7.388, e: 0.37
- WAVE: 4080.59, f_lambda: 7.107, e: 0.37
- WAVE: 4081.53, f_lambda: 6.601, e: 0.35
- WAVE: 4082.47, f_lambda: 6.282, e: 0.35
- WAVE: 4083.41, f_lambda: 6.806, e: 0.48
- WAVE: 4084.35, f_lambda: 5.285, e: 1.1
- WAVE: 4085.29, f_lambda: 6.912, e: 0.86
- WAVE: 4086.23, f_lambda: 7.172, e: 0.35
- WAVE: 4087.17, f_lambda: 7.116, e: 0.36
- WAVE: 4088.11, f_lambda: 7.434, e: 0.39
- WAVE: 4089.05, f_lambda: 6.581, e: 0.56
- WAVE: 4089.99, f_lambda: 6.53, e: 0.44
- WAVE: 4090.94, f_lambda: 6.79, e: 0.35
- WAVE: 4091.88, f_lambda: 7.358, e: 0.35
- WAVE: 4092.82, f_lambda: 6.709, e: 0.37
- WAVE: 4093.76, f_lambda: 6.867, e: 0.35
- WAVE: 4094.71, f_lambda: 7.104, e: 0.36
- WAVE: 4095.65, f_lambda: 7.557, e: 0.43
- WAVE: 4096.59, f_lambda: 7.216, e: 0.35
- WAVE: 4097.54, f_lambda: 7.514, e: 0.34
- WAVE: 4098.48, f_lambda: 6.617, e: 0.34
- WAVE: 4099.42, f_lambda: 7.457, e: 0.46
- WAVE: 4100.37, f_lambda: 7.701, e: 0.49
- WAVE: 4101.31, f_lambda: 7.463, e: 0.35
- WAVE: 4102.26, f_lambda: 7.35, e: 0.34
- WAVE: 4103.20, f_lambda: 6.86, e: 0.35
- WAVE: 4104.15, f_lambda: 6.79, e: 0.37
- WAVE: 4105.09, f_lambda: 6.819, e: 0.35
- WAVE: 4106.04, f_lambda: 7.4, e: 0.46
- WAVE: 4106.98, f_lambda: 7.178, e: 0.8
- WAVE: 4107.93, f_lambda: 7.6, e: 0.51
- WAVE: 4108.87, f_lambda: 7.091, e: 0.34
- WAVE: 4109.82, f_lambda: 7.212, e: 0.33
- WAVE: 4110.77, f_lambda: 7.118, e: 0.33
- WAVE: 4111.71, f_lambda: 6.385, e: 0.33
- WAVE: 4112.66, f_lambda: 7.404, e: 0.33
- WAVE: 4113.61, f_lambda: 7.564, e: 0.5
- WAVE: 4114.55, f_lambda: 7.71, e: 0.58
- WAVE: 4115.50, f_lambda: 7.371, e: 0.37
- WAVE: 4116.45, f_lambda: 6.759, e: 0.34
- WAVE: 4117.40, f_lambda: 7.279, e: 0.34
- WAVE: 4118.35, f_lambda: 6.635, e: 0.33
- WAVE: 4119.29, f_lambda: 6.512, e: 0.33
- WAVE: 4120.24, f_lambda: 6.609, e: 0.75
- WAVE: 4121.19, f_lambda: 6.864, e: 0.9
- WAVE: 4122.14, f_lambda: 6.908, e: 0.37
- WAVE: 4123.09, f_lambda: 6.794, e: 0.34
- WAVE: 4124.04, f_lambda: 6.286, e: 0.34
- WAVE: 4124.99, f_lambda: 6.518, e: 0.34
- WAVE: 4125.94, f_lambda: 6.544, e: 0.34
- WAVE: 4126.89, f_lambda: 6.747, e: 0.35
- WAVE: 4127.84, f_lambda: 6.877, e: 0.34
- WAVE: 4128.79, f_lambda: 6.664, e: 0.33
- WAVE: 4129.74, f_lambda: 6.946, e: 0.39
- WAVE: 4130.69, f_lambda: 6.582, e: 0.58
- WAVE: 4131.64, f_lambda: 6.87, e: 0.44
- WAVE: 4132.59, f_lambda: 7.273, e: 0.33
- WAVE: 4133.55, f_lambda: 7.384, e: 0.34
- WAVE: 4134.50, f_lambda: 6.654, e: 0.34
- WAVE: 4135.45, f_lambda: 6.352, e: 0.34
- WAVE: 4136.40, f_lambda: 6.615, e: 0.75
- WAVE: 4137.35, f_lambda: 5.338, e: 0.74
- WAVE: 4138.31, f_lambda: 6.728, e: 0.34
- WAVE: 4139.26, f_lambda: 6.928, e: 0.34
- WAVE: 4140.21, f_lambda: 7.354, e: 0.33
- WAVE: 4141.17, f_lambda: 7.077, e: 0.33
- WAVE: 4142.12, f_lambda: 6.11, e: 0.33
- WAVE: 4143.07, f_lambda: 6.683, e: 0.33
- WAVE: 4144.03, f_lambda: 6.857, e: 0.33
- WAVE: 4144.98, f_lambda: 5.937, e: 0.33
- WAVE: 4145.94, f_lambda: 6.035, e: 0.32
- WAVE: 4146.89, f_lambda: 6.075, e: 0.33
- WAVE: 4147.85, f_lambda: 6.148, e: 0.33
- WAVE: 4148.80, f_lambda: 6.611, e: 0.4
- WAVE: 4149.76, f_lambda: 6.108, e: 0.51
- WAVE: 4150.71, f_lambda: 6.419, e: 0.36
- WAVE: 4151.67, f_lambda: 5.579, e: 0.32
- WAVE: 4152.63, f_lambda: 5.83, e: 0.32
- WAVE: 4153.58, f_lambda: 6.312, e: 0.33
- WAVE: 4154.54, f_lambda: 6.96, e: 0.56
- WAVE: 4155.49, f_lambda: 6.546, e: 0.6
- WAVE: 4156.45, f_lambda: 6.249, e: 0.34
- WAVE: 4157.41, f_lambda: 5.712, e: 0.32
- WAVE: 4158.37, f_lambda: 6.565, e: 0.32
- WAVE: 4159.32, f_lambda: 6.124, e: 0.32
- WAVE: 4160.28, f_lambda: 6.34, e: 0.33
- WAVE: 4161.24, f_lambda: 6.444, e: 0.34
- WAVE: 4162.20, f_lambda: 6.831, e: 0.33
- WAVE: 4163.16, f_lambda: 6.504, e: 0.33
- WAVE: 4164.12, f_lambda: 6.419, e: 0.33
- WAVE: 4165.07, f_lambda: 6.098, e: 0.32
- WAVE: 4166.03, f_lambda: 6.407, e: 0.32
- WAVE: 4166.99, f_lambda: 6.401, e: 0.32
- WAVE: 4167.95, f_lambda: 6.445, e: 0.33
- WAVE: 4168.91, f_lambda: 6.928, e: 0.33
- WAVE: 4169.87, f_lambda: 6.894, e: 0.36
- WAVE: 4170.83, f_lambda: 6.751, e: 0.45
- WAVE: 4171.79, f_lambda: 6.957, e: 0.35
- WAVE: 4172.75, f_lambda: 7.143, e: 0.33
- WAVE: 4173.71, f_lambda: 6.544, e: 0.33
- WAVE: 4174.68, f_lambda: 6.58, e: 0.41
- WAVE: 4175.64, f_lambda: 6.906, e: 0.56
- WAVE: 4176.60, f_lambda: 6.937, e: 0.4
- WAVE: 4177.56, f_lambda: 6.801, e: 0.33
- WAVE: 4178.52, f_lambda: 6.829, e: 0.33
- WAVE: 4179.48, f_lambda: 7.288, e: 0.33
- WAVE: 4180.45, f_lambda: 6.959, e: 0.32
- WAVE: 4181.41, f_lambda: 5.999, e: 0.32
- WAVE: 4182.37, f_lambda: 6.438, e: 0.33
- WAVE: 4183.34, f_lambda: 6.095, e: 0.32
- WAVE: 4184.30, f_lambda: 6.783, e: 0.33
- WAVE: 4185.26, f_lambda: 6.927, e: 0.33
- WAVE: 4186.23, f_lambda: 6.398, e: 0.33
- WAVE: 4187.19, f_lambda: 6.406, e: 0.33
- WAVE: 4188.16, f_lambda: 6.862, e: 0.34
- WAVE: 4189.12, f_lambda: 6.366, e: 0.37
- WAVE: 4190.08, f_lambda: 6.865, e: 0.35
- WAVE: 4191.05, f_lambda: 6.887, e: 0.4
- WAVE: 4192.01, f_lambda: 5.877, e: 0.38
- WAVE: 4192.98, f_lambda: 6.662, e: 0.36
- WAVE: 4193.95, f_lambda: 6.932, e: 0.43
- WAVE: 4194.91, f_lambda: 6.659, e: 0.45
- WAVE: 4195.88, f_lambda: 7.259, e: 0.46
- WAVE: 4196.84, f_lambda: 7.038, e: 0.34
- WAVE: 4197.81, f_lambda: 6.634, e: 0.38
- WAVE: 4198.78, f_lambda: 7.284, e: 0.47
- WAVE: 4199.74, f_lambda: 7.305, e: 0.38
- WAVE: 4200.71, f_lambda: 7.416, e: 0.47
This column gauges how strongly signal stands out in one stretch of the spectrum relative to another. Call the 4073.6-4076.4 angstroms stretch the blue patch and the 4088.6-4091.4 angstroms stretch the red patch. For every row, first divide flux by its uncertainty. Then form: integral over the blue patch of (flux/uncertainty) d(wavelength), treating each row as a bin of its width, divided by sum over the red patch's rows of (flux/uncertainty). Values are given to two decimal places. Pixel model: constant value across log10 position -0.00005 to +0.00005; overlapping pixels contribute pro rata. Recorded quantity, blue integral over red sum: 1.50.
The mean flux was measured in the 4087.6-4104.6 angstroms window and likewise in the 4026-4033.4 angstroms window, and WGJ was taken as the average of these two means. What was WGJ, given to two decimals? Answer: 7.03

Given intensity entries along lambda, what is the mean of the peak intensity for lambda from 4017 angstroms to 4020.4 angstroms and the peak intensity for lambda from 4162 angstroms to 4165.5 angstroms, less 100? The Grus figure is -92.9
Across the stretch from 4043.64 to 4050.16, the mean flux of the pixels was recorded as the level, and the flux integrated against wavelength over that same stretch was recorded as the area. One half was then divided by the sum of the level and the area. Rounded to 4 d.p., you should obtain 0.0100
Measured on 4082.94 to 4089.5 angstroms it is 0.0098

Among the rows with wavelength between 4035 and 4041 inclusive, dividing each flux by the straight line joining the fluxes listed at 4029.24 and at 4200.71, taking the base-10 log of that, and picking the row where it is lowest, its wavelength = 4037.59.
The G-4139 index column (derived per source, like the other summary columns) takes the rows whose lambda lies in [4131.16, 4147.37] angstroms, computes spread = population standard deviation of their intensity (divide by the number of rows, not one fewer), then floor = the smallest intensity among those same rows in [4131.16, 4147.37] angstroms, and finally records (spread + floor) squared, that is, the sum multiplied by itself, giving 35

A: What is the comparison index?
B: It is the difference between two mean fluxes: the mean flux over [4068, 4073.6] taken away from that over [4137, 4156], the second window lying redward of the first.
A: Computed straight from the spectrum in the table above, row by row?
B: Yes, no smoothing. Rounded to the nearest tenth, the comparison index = -2.2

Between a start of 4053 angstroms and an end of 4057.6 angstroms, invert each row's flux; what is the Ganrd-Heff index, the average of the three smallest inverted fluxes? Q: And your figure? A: 0.133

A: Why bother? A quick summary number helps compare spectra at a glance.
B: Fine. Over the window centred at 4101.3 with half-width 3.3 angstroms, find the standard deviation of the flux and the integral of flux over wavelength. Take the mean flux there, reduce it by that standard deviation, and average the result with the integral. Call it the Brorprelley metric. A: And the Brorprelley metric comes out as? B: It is 27.1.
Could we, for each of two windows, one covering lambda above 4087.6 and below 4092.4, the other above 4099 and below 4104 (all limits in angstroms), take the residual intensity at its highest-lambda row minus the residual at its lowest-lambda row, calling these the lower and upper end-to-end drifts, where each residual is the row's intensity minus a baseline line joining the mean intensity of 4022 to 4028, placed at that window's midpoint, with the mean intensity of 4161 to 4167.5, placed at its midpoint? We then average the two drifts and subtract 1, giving -1.3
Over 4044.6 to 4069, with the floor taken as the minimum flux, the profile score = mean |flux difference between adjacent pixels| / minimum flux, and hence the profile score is 0.062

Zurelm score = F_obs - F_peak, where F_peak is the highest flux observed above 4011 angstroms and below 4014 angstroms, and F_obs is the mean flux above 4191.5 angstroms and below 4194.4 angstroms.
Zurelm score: -1.0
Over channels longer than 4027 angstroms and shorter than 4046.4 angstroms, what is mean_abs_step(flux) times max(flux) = 3.4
